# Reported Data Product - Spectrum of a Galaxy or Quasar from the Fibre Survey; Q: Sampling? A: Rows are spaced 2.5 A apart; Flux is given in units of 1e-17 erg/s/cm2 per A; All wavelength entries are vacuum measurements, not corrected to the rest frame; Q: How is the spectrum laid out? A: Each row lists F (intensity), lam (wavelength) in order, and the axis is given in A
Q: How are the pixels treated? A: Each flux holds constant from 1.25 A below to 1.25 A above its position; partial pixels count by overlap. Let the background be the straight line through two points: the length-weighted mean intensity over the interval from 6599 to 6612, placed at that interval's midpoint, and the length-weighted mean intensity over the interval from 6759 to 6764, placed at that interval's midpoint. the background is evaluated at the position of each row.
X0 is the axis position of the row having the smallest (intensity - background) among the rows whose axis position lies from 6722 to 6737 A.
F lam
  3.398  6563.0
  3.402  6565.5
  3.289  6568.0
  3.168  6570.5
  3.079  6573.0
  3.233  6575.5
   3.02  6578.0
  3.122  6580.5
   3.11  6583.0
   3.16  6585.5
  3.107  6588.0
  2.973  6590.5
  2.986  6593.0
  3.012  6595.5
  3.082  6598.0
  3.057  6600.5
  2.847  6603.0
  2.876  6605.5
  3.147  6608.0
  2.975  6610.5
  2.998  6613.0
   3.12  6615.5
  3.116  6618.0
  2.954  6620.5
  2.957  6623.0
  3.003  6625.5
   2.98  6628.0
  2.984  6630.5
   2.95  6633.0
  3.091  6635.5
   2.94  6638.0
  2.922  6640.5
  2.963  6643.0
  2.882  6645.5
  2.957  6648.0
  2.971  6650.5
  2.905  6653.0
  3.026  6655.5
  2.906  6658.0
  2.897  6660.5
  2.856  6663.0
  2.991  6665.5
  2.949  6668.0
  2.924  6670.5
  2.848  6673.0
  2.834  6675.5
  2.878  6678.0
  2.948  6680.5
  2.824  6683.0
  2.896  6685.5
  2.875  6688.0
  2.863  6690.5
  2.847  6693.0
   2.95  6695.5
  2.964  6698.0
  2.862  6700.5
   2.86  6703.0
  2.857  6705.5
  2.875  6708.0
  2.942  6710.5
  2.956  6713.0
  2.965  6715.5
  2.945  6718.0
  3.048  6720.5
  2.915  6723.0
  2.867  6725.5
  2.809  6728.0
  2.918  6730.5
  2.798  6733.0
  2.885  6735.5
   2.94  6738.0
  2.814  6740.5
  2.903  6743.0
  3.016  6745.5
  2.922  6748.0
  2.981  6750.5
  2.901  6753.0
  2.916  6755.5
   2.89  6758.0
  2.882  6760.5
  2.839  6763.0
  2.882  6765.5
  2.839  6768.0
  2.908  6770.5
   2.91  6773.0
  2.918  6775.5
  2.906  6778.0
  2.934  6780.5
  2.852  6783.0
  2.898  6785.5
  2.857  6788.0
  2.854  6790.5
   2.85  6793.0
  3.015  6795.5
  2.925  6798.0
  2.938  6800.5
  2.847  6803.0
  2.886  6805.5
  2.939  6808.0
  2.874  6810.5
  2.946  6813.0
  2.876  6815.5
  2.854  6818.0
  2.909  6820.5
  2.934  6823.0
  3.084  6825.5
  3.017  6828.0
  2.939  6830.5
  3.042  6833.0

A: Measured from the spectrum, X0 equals 6733.0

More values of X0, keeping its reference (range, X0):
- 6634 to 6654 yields 6645.5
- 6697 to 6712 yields 6705.5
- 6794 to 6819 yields 6803.0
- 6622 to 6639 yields 6638.0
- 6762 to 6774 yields 6763.0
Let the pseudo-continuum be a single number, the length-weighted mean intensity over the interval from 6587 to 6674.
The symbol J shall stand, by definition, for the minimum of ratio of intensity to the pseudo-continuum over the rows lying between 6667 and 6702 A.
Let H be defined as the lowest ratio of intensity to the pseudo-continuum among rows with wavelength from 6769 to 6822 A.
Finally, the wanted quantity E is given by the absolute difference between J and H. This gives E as 0.0077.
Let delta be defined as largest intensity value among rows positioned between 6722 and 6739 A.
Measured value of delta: 2.94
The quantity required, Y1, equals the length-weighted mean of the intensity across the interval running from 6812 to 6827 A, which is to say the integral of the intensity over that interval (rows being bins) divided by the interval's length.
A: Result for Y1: 2.94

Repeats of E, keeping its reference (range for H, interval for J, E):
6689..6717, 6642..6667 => 0.0030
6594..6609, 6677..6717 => 0.0077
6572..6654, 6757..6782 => 0.0027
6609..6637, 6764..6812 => 0.0373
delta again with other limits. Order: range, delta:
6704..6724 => 3.048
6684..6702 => 2.964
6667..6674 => 2.949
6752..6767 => 2.916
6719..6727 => 3.048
